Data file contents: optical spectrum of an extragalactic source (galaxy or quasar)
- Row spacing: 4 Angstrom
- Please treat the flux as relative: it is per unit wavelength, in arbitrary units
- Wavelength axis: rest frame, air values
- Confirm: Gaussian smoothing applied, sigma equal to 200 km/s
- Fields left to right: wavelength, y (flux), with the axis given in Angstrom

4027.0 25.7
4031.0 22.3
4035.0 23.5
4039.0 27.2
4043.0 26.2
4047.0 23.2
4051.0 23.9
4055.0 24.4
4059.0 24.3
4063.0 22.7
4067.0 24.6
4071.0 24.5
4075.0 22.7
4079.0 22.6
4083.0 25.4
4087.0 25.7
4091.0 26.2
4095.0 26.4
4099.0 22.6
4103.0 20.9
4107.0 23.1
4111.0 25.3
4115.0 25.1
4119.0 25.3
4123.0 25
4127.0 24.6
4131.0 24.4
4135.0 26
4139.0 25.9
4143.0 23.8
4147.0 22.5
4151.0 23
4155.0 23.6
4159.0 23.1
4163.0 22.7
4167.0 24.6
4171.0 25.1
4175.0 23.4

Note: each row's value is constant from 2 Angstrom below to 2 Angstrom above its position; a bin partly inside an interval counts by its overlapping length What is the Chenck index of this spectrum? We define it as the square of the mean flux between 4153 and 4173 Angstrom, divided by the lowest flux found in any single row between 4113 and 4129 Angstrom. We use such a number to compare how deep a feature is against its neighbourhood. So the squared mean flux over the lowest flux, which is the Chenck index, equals 23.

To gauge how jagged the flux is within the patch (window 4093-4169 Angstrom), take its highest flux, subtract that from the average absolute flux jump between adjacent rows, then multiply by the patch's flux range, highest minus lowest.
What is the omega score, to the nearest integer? -139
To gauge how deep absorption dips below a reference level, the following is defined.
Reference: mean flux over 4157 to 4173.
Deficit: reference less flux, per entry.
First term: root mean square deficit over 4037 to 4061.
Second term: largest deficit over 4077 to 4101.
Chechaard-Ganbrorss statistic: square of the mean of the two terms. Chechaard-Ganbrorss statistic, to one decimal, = 2.2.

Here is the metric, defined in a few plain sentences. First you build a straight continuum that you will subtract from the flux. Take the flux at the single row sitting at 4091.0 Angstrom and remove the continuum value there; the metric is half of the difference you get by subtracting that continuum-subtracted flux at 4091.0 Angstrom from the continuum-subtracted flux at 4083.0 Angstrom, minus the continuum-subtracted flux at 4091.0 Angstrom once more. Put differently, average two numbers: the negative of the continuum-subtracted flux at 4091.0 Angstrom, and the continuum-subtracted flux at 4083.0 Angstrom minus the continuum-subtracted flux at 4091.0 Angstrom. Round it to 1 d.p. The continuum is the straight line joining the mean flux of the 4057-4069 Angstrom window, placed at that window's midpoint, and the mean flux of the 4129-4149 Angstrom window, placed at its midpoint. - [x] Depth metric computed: -1.4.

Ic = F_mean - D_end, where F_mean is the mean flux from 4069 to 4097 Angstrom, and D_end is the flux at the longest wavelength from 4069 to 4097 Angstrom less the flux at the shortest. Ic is 22.9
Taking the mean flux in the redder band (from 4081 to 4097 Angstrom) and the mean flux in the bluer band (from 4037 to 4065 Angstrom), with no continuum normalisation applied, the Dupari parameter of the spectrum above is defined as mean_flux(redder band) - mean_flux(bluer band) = 1.4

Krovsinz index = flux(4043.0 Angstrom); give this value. 26.2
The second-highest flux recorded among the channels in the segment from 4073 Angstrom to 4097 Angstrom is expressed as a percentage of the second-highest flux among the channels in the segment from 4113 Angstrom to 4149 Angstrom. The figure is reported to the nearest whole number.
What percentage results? 101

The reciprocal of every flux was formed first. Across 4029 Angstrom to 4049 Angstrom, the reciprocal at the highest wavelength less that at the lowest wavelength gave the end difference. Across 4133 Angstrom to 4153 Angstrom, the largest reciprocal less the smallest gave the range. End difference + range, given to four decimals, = 0.0042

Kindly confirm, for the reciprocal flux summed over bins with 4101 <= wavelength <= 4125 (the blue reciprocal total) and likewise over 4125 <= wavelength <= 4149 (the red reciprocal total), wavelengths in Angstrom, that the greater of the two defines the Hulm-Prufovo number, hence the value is 0.2500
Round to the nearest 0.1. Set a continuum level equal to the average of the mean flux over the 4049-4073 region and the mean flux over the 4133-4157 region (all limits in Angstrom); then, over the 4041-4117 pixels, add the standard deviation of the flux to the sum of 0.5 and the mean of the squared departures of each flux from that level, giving 4.2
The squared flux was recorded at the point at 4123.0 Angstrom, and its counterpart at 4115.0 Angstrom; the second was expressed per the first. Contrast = 1.01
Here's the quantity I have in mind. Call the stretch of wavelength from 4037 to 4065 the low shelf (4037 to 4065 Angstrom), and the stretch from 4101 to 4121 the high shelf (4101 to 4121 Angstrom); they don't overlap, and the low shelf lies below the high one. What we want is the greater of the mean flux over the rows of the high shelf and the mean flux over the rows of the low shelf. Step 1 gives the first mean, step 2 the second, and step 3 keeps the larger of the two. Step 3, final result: 24.6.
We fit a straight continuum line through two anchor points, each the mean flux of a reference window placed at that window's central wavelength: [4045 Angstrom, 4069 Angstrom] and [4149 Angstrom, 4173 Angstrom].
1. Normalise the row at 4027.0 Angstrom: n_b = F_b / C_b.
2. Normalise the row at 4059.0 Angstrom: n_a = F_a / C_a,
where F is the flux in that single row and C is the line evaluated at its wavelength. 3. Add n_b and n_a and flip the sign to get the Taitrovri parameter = -2.09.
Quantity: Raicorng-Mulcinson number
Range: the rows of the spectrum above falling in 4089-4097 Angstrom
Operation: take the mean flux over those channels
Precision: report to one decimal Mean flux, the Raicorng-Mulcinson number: 26.3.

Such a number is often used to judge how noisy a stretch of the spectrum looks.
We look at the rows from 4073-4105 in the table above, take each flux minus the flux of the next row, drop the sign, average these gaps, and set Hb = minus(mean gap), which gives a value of -1.3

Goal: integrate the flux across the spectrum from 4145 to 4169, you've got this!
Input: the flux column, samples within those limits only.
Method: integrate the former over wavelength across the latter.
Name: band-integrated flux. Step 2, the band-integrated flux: 558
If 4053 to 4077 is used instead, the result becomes 573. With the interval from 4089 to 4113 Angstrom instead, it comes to 578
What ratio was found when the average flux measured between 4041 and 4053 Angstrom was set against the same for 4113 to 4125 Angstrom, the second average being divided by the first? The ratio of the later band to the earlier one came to 1.03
